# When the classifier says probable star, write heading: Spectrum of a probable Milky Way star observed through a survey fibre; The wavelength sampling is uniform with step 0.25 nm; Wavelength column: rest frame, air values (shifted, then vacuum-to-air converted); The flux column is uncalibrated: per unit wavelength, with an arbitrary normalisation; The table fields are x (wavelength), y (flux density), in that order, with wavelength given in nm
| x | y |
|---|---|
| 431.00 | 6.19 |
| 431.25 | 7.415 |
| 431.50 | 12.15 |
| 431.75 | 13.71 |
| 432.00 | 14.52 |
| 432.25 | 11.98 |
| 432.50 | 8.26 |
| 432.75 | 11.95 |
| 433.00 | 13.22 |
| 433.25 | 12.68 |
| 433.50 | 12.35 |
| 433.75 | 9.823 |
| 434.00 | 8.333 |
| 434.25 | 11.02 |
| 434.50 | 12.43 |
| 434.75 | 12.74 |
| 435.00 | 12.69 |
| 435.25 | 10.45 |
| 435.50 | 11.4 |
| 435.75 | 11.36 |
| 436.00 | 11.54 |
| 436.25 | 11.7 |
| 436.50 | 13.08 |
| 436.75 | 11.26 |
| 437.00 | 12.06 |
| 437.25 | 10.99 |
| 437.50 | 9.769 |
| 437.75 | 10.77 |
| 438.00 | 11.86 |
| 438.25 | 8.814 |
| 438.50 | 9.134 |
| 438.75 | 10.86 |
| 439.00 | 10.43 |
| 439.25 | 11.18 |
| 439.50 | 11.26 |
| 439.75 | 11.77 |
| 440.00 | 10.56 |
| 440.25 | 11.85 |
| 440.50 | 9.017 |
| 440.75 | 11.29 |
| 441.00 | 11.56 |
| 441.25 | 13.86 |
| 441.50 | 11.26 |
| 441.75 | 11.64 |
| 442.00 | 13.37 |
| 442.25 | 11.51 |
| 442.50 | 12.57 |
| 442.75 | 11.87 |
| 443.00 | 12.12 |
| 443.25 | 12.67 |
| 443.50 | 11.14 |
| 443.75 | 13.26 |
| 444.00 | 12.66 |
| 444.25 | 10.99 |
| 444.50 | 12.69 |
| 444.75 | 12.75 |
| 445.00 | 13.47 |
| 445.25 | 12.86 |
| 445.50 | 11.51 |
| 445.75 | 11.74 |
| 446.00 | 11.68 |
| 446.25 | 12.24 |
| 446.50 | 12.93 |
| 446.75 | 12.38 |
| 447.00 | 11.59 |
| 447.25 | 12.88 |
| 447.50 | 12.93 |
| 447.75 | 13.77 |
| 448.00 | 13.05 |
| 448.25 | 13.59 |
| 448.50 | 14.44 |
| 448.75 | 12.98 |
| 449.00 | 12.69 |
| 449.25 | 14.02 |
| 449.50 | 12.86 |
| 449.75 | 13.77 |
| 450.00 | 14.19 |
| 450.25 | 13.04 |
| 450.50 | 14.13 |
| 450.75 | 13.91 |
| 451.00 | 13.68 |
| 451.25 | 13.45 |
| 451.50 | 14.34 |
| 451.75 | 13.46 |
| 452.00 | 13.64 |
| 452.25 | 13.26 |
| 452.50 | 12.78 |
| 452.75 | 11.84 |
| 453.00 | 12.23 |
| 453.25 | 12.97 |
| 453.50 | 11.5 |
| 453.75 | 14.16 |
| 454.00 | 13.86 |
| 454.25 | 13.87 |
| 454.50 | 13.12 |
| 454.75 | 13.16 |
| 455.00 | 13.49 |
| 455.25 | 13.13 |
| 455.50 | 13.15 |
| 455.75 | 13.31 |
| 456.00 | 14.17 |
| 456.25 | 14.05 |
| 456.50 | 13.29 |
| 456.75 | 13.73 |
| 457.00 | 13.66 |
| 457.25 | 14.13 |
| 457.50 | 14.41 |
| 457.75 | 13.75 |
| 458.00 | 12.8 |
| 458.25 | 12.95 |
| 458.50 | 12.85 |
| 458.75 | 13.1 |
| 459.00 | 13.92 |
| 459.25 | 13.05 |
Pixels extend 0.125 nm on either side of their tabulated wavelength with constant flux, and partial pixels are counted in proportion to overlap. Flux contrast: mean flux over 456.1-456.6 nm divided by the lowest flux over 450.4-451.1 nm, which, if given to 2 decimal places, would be 1.00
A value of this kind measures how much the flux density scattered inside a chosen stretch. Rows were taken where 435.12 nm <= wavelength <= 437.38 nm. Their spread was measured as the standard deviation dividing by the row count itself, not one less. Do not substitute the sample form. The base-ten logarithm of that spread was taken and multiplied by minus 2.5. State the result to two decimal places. 0.40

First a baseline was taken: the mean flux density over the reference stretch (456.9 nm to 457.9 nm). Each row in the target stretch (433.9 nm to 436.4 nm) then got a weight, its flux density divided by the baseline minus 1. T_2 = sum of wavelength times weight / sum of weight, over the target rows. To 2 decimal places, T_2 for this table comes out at 435.02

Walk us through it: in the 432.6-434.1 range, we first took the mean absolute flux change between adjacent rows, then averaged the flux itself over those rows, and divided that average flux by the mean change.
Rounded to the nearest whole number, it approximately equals 9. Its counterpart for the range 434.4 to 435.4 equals 14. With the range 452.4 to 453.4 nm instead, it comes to 18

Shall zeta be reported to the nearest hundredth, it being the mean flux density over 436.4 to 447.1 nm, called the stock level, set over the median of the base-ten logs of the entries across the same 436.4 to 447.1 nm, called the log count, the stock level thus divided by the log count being 10.94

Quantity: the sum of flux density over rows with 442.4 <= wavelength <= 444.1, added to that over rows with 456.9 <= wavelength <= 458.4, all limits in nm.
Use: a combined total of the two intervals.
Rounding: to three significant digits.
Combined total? 168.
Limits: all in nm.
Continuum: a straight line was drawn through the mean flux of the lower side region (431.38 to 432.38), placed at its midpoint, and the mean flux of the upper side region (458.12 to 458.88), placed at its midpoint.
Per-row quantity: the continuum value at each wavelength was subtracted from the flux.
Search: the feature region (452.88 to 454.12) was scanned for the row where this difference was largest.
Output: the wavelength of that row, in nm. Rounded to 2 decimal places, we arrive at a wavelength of 453.75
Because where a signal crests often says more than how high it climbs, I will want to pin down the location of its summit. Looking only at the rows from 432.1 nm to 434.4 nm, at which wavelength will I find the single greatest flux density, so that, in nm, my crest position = 433.00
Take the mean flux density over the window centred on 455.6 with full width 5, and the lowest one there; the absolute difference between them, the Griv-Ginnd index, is 2.0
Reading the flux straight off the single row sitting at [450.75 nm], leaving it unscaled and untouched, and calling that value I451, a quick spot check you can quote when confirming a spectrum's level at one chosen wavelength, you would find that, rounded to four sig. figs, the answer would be 13.91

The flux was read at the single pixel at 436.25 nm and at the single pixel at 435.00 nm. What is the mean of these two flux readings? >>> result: 12.2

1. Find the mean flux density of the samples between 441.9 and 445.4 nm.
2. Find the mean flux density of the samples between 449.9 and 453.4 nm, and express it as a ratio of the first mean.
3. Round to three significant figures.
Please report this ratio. 1.07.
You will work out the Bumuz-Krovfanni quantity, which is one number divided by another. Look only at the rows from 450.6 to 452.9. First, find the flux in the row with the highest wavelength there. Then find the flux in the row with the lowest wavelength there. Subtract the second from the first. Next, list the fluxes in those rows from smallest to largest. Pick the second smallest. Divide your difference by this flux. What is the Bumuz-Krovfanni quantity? -0.16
